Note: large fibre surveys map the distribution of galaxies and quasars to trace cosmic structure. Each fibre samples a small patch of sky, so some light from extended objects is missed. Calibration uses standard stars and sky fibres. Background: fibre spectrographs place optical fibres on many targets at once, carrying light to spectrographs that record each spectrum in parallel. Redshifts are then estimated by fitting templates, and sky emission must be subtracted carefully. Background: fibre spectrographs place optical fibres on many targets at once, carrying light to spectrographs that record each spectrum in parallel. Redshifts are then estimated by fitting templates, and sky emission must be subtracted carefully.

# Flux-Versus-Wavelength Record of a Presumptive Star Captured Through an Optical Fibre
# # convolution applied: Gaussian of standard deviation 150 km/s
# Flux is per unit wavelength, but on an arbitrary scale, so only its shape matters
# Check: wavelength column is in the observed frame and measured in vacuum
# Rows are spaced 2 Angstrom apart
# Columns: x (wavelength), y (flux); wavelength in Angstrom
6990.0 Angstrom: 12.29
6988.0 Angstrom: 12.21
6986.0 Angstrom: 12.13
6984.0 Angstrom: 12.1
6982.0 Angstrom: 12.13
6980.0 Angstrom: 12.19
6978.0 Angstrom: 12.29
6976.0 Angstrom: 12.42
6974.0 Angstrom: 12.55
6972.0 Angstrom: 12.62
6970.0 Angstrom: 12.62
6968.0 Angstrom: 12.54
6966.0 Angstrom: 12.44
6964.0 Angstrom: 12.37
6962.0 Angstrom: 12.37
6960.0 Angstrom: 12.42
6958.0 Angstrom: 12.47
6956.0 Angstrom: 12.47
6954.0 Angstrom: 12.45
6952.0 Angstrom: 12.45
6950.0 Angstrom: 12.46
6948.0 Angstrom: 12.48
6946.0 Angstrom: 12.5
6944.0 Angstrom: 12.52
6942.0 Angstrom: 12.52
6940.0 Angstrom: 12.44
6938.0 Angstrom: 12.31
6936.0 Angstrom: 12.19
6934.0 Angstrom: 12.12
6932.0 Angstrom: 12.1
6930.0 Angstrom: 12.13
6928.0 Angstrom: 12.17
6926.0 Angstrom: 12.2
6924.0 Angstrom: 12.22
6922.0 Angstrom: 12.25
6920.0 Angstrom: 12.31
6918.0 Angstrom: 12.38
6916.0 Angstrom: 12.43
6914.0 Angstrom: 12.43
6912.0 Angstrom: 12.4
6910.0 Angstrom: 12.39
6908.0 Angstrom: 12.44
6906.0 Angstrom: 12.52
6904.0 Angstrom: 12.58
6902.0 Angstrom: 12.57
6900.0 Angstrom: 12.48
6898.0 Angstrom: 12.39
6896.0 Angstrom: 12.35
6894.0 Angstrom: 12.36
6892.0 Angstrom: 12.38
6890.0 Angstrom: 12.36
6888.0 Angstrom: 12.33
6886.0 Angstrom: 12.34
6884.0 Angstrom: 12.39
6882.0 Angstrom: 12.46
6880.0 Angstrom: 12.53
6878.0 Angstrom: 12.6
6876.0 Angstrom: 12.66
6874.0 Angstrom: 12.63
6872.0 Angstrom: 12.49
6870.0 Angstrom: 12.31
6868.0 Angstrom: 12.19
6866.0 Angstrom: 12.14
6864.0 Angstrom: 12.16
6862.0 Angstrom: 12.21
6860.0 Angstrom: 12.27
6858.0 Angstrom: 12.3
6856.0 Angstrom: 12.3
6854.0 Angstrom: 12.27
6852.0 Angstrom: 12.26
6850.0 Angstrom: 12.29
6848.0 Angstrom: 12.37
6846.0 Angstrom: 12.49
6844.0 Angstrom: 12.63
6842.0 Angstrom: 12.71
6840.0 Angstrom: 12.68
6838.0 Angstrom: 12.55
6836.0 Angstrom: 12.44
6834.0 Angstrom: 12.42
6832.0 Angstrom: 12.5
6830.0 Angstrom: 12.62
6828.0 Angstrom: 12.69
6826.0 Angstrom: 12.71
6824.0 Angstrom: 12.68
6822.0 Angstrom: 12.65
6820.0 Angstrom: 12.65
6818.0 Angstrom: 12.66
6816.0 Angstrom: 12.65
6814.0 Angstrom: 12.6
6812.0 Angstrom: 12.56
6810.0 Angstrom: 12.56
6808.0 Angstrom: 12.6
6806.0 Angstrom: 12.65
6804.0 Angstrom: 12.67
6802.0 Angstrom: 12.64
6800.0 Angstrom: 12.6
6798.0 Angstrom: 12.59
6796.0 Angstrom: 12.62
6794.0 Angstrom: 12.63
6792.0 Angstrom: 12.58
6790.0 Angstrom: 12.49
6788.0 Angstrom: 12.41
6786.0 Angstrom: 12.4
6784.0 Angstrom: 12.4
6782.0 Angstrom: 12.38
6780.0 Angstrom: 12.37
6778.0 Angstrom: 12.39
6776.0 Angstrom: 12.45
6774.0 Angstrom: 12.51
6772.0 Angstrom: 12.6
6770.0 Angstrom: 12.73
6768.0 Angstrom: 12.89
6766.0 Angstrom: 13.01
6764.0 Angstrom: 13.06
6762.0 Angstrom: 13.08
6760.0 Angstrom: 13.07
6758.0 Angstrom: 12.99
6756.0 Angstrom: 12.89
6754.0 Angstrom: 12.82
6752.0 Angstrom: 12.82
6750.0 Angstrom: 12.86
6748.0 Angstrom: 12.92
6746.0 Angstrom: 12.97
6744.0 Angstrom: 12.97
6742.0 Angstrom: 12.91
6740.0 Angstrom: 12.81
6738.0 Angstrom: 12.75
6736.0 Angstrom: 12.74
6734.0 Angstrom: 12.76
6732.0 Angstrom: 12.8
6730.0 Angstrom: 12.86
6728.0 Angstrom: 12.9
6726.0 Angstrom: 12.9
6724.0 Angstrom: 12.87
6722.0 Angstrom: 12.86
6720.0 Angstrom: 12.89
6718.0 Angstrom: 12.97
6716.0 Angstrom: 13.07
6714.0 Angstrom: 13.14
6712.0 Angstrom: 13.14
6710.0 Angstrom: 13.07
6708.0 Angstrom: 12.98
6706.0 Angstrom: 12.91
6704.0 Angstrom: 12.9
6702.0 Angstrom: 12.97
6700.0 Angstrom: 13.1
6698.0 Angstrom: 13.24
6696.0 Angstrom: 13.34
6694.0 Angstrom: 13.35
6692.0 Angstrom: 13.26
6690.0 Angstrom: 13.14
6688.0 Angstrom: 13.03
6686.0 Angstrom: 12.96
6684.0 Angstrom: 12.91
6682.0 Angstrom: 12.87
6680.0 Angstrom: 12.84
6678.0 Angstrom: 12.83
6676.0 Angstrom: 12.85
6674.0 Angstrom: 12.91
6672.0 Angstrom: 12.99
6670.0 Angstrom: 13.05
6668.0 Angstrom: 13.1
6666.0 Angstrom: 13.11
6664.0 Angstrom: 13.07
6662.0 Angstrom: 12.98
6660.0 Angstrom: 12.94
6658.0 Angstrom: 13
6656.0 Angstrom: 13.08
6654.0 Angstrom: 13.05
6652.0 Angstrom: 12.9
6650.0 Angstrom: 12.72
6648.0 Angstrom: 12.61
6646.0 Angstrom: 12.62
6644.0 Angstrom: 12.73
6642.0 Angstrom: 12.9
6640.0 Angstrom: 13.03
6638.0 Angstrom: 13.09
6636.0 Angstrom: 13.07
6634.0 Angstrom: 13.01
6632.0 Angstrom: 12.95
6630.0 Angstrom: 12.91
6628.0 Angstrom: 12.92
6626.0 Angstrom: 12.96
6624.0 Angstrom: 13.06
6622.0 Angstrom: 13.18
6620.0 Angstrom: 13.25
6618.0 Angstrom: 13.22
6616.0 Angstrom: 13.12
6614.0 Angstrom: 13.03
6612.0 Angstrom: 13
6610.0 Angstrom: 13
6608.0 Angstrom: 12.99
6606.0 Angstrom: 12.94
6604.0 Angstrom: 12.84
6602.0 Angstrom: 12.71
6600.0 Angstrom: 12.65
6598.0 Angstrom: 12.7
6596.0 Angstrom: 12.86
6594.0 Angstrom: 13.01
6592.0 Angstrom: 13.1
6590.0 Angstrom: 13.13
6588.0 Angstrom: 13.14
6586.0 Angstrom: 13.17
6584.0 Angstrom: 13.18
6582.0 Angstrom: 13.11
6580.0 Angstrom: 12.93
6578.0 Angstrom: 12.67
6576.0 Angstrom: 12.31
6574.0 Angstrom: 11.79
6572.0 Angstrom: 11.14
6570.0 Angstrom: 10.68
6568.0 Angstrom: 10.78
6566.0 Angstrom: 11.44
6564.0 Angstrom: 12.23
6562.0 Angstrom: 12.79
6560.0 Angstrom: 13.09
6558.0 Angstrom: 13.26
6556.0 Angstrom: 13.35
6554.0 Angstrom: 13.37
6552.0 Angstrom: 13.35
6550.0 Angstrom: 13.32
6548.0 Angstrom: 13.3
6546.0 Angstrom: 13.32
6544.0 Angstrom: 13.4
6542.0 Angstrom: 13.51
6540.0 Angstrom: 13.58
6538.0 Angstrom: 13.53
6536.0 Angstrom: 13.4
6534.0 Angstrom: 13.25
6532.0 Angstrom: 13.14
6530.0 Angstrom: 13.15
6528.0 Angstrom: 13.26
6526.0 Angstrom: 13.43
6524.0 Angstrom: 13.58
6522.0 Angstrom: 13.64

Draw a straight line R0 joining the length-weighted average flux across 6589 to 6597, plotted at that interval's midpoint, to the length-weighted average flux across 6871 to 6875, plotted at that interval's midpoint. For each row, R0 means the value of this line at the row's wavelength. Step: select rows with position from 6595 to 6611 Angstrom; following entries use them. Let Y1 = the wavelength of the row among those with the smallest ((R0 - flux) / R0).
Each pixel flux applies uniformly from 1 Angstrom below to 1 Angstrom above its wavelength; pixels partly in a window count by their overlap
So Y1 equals 6610.0 Angstrom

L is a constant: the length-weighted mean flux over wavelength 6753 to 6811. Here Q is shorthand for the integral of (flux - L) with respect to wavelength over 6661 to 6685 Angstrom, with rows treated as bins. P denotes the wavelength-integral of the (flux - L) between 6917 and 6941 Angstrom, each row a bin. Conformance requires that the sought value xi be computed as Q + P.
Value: -3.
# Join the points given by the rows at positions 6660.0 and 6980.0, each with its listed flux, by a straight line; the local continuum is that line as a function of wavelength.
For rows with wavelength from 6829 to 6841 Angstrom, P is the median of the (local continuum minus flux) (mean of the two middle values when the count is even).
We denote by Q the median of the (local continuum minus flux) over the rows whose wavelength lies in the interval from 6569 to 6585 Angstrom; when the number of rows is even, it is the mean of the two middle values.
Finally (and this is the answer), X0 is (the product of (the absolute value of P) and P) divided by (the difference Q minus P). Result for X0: 0.000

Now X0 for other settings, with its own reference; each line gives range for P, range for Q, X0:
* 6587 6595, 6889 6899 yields -0.004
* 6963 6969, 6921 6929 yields -0.145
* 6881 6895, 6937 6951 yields -0.004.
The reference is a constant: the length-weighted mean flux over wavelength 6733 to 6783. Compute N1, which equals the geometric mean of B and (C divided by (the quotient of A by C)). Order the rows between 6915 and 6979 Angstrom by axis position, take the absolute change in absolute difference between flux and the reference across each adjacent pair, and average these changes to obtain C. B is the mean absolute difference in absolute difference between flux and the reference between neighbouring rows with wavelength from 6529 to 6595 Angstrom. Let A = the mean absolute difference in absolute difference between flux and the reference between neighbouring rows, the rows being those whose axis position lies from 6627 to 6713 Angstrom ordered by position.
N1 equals 0.08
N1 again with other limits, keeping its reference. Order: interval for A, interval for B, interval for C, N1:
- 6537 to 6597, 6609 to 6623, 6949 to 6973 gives 0.02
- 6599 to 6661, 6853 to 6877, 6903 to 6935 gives 0.04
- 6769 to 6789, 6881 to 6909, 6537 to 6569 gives 0.20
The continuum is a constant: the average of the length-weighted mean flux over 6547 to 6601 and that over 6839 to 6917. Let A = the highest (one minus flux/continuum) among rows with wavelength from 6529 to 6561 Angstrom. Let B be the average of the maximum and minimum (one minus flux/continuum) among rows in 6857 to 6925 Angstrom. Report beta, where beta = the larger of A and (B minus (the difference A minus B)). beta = 0.066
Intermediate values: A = -0.04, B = 0.011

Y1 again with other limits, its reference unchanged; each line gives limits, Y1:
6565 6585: 6584.0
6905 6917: 6906.0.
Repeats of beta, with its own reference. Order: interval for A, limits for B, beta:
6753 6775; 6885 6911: 0.011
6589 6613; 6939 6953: 0.018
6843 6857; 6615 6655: 0.022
